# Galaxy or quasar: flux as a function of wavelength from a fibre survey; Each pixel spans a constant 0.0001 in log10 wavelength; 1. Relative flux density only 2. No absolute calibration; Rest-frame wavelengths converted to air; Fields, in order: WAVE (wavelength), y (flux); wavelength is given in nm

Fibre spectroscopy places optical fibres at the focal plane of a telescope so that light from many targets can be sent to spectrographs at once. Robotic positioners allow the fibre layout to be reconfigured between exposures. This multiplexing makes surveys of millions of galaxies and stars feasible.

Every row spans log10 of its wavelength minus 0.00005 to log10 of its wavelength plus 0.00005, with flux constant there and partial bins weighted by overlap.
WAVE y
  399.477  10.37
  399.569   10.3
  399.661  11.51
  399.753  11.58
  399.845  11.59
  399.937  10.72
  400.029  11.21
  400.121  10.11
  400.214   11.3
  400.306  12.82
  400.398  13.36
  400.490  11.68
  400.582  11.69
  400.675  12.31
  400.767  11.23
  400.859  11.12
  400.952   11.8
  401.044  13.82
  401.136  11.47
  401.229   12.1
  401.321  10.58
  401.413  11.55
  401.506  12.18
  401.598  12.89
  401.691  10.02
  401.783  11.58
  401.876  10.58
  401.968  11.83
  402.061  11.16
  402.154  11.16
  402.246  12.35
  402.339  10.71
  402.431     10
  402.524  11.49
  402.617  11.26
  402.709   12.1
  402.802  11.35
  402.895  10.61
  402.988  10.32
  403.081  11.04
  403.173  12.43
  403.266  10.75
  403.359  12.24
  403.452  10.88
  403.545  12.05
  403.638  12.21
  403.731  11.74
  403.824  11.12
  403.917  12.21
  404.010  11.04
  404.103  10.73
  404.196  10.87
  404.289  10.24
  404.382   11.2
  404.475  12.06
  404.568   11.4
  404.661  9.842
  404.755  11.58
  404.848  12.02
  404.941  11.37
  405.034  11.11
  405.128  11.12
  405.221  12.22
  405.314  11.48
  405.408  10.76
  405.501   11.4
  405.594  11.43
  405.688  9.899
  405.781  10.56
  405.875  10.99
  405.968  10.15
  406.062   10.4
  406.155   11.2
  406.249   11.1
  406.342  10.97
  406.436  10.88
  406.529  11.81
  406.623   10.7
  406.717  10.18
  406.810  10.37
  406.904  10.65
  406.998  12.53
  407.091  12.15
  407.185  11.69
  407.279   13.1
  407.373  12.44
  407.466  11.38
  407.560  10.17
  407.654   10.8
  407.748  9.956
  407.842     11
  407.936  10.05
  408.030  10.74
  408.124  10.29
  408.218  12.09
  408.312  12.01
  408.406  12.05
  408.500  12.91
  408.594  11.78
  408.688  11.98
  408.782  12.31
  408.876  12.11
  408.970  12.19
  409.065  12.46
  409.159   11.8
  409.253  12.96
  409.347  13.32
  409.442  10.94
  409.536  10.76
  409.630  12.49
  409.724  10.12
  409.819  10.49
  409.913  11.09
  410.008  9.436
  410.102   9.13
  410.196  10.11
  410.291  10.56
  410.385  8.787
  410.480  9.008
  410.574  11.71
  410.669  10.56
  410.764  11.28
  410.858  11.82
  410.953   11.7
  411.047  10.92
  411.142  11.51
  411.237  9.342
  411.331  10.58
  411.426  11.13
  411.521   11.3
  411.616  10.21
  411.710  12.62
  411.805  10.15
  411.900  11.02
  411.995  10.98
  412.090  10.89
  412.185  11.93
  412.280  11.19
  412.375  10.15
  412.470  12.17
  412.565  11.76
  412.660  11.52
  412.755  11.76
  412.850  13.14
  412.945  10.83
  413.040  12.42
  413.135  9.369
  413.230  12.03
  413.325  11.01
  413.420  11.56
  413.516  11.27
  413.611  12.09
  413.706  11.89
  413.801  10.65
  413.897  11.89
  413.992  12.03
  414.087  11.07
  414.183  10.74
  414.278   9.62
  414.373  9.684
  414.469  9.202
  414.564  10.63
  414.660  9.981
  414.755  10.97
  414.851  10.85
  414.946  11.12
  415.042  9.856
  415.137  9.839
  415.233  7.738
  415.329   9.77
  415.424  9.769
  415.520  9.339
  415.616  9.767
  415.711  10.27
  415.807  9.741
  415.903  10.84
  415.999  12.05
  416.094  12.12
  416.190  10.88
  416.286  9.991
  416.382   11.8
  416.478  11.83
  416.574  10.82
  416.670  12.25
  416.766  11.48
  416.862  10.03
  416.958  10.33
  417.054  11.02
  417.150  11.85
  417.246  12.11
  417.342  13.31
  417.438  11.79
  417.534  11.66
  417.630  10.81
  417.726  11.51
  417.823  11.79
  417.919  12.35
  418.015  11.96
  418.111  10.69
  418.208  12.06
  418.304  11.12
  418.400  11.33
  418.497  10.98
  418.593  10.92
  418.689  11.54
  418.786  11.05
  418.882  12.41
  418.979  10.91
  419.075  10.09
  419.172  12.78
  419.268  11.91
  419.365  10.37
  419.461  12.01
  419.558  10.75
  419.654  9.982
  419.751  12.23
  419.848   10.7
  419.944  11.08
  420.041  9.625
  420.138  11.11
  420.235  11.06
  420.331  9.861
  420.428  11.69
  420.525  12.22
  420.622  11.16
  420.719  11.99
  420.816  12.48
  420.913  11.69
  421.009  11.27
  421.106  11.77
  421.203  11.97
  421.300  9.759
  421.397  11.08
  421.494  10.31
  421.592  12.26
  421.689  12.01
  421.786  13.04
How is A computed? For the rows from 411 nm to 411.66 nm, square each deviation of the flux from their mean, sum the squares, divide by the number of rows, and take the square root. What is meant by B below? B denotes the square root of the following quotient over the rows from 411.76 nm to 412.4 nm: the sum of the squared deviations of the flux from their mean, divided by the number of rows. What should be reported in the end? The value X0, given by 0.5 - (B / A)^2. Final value -0.2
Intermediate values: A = 0.69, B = 0.57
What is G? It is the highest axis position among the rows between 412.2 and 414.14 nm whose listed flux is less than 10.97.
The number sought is 413.801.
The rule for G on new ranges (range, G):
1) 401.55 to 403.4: 403.266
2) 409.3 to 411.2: 411.047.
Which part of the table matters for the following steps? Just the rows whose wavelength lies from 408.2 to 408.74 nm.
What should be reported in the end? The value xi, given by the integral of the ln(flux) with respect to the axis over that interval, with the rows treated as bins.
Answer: 1.35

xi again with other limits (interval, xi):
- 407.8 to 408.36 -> 1.34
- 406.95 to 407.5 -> 1.38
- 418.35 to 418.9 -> 1.33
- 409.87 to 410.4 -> 1.21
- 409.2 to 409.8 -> 1.47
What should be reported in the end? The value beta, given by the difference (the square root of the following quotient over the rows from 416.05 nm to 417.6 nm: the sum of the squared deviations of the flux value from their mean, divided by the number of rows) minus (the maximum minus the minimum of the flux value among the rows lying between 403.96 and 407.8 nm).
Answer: -2.4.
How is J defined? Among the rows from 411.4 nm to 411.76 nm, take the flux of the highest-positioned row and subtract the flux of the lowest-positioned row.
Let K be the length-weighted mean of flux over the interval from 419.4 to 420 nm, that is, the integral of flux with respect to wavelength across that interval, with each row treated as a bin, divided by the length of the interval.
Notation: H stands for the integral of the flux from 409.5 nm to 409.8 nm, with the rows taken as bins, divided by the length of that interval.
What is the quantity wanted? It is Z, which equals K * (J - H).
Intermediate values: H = 11.1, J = 1.5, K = 11.1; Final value -106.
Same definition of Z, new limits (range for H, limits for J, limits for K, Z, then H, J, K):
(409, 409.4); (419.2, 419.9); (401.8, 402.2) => -154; 12.6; -1.2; 11.2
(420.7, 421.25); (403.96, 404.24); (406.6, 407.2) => -135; 11.9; -0.2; 11.2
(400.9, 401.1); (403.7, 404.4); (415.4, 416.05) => -136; 12.7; -0.5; 10.3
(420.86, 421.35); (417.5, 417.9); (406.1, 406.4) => -124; 11.3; 0.1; 11.1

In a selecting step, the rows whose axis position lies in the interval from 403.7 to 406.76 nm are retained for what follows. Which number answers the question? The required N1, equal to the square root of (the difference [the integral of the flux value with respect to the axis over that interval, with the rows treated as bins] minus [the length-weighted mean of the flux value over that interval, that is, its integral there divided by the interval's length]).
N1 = 4.8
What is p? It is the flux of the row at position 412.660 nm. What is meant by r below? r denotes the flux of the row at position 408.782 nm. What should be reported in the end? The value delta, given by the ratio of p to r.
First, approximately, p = 11.52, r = 12.31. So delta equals 0.94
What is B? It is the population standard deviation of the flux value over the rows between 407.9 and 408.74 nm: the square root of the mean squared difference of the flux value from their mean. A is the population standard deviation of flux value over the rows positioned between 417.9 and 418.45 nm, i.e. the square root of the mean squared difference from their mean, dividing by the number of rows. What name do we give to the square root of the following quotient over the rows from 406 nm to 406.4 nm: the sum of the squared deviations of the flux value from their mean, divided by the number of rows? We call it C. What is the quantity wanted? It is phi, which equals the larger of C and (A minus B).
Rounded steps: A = 0.582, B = 0.9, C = 0.31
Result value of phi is 0.31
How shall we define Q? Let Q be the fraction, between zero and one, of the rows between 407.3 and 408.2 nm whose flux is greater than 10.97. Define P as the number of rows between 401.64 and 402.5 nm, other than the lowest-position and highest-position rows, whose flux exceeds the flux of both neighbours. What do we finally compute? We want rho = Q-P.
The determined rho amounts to -2.7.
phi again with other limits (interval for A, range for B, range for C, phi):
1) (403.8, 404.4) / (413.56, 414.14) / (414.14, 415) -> 0.66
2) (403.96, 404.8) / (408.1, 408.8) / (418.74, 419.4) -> 0.95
